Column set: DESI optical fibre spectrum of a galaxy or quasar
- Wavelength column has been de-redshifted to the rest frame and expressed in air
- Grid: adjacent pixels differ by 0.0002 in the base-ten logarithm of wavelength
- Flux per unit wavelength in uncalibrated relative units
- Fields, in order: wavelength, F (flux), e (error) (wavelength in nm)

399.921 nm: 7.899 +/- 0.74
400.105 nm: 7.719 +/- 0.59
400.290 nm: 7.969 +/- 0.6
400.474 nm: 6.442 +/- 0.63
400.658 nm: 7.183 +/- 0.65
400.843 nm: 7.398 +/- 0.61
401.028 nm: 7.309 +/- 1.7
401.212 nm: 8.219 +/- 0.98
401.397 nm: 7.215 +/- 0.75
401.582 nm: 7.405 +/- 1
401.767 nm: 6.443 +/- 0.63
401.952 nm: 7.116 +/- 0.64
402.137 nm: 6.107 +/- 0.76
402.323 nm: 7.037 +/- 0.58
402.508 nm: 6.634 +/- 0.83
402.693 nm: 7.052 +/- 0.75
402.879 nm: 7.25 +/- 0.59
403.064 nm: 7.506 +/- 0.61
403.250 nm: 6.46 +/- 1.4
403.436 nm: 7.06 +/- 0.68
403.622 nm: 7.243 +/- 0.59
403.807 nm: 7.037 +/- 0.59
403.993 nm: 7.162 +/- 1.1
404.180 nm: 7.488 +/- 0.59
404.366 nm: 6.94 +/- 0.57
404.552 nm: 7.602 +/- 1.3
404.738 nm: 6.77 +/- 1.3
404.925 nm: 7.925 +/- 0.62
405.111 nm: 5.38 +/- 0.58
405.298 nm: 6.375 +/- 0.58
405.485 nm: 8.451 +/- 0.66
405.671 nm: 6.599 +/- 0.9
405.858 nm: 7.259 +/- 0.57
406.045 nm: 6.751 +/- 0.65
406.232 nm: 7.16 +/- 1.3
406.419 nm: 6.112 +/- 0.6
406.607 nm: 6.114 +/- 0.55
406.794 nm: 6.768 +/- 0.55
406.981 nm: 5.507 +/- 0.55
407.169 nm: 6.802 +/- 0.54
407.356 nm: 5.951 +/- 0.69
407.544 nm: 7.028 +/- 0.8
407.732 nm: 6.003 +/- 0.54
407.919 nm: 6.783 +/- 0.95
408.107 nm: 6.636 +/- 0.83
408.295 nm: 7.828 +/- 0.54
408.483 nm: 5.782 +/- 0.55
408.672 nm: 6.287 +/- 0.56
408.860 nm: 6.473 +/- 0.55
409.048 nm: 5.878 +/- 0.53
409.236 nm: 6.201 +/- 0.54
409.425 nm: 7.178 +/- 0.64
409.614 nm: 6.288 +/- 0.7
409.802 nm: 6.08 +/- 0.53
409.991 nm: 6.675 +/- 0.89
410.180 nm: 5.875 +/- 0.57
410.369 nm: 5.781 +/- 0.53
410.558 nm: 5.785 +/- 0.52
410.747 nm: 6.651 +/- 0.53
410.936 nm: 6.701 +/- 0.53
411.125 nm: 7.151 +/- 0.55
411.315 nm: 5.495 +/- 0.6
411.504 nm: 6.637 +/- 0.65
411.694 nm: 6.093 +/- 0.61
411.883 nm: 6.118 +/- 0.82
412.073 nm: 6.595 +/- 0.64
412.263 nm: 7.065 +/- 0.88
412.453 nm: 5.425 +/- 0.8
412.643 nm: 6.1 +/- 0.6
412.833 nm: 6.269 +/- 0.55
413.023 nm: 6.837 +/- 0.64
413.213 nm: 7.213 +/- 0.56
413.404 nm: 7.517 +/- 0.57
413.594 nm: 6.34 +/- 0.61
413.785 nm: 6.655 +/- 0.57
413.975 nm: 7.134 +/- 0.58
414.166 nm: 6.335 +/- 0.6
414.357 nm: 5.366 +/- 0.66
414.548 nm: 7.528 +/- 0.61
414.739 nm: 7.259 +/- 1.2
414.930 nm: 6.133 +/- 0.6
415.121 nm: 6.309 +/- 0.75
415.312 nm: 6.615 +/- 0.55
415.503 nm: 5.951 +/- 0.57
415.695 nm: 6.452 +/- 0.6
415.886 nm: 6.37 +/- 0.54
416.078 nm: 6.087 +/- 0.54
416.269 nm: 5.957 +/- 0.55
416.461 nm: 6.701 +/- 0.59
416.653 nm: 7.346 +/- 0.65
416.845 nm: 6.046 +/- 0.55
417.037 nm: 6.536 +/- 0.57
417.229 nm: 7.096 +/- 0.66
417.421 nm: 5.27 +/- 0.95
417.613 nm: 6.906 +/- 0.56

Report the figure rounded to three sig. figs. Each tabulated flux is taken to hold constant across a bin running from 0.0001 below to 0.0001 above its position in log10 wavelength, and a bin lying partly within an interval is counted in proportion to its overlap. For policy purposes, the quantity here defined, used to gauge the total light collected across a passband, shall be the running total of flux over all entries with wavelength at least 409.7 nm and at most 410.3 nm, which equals 18.6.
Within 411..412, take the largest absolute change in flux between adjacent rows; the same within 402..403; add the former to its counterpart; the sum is 2.59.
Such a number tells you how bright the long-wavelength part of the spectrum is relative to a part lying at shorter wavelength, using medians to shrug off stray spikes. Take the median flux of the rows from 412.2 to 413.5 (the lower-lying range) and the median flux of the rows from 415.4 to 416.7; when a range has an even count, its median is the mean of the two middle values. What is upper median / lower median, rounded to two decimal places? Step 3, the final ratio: 0.93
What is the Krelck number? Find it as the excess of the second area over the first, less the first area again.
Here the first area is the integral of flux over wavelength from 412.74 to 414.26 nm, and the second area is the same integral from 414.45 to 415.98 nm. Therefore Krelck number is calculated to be -10.6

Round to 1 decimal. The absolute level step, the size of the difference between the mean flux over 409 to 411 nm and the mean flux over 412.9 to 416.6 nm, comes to 0.3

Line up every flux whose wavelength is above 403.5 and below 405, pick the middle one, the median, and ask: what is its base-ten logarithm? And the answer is 0.86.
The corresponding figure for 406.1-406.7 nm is 0.79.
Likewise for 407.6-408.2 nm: 0.82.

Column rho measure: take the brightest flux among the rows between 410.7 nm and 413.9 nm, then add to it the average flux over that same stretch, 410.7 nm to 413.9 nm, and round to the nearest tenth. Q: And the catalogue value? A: 14.0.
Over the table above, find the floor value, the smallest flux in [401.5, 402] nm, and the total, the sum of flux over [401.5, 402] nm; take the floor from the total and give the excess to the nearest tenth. 14.5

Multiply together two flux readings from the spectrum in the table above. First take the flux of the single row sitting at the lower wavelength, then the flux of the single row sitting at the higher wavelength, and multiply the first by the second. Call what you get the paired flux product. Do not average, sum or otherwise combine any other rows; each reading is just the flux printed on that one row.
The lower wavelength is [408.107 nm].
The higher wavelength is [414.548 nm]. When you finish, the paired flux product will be 50.0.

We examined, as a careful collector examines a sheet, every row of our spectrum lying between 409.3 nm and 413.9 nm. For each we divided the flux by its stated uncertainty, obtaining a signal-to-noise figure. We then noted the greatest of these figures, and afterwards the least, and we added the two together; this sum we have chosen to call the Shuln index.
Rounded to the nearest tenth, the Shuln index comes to 20.0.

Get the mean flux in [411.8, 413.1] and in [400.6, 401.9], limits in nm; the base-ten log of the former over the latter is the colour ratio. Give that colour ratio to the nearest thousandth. -0.062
